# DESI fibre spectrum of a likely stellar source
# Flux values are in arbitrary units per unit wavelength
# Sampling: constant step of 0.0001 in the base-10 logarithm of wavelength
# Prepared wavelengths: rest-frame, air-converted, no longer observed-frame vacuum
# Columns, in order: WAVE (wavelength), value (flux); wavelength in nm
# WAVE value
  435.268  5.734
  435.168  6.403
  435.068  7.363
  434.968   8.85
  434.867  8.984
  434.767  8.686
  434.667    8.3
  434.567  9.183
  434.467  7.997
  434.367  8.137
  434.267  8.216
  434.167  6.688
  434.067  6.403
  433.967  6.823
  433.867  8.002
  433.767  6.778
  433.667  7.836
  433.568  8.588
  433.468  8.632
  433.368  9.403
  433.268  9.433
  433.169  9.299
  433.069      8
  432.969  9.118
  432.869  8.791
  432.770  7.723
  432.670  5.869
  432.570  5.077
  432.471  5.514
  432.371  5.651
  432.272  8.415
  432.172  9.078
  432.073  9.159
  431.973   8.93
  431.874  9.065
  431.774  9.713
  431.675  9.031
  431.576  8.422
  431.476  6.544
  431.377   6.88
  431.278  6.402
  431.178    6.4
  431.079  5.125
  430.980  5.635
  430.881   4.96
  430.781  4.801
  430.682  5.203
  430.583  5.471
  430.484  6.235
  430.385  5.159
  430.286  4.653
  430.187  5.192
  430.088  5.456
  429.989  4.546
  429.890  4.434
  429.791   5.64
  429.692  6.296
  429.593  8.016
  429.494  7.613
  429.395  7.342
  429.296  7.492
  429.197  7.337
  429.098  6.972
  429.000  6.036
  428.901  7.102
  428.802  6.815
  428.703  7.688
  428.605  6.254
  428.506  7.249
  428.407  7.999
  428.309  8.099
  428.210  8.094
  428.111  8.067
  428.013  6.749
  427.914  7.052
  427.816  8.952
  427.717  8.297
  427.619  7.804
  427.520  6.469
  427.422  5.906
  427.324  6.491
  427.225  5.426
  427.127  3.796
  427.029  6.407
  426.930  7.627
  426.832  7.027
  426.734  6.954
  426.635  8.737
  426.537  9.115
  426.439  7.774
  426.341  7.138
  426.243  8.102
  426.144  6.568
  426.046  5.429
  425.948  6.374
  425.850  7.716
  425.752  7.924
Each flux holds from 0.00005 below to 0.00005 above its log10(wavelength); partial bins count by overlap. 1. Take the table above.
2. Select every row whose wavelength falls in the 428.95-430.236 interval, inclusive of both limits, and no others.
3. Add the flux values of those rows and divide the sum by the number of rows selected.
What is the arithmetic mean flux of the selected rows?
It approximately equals 6.3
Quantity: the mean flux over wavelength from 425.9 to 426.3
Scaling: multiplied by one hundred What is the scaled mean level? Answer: 662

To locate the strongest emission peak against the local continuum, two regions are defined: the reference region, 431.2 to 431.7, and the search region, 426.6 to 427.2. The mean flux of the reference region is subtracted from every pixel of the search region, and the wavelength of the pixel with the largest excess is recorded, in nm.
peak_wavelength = 426.635 nm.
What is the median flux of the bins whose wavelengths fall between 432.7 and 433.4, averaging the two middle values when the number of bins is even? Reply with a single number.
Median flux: 9.1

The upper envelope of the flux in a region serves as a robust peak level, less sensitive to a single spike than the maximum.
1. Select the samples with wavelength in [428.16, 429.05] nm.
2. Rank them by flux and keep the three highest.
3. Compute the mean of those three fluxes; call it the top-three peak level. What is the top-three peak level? 8.1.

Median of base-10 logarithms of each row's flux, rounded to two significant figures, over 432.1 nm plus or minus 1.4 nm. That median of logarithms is 0.91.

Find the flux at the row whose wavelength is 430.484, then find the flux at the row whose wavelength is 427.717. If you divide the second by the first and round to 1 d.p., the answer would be 1.3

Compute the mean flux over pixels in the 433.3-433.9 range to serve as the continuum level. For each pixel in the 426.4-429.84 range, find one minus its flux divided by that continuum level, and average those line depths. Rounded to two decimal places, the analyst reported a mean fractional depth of 0.13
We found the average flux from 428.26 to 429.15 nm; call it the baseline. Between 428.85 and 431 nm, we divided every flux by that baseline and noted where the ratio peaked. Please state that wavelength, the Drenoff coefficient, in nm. 429.593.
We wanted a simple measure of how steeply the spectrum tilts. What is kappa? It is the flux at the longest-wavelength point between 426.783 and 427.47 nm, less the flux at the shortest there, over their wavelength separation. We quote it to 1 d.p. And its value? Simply -1.9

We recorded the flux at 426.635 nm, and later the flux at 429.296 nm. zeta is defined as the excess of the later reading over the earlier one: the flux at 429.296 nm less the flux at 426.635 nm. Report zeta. -1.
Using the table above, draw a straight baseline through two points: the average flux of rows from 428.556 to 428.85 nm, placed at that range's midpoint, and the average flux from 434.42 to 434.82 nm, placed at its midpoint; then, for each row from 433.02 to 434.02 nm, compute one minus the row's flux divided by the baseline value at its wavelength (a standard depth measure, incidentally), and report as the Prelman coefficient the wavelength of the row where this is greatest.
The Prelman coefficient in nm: 433.767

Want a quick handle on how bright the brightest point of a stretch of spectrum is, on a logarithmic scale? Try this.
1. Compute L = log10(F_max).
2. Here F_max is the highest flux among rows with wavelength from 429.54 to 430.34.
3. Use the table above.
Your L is 0.904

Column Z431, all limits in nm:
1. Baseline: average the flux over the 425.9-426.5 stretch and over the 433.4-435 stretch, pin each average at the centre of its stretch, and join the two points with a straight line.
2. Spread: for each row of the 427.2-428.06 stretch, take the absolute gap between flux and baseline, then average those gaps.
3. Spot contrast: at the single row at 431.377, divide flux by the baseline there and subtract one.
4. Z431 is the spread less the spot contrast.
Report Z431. 1.0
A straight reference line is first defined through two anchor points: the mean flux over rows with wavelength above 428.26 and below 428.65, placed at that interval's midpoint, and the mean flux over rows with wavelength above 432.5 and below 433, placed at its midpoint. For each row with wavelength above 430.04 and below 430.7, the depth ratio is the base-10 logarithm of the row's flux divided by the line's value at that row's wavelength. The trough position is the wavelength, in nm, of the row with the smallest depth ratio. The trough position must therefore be 430.286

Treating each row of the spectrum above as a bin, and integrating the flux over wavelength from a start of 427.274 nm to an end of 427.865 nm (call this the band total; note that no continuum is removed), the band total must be 4.32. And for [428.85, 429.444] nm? 4.18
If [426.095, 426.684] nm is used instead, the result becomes 4.66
